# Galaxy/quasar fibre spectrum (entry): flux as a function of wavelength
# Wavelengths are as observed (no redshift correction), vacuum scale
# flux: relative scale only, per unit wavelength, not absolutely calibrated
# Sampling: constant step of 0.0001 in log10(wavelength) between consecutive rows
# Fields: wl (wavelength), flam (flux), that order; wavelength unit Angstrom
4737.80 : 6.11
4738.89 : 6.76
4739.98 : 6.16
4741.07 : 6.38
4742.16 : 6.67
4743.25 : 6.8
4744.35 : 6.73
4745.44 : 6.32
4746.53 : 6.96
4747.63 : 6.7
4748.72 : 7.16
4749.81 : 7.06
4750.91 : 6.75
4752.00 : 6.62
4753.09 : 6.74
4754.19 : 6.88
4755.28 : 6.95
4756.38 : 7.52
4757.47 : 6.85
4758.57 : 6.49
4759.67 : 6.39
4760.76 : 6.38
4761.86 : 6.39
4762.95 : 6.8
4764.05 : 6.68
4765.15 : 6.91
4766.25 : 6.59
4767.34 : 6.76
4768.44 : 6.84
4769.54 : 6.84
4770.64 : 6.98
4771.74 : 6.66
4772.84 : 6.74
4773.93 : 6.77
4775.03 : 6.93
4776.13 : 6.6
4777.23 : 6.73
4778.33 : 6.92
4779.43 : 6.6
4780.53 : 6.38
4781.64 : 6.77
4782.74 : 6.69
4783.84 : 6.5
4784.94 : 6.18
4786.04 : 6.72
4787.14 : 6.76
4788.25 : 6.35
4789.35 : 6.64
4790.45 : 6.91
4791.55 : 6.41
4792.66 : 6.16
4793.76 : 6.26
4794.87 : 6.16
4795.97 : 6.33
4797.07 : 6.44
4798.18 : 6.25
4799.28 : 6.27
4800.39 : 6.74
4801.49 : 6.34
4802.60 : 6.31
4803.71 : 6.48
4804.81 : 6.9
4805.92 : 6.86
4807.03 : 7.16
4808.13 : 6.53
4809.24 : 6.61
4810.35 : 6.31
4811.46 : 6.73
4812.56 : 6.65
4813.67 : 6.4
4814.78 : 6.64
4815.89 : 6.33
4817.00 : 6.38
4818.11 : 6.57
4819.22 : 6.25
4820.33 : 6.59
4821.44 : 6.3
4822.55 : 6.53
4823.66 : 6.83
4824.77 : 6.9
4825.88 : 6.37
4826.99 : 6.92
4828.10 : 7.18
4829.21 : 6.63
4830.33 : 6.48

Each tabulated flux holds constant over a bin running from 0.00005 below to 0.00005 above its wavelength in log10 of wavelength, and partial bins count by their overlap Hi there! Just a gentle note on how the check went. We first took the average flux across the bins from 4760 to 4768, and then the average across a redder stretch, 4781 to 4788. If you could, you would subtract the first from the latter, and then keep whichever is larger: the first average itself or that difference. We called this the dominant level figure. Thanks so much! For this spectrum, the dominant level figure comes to 6.64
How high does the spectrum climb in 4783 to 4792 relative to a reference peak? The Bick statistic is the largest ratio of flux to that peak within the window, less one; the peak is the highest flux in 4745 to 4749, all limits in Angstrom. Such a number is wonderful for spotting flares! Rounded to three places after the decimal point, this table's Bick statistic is -0.035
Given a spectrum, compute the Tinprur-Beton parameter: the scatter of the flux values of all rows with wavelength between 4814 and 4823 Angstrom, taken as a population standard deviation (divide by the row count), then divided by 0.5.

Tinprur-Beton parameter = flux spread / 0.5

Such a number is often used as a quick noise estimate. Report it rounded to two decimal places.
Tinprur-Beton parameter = 0.28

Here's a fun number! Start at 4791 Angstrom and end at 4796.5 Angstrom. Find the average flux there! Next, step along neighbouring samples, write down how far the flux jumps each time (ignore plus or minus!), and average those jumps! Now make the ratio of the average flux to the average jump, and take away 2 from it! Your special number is 38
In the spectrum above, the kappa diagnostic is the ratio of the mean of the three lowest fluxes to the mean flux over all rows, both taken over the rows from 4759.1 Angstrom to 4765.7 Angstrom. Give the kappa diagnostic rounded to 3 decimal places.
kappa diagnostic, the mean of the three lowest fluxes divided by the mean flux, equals 0.969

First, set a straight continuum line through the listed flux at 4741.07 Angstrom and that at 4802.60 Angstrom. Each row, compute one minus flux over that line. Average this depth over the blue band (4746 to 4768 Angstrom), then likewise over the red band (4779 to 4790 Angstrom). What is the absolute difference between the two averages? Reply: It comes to 0.029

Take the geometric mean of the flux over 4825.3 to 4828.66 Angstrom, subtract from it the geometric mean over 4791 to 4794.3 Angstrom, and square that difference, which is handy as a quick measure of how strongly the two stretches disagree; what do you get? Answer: 0.29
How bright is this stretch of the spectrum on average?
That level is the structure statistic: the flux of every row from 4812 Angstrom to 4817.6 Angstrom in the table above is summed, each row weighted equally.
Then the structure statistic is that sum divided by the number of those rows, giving 6.48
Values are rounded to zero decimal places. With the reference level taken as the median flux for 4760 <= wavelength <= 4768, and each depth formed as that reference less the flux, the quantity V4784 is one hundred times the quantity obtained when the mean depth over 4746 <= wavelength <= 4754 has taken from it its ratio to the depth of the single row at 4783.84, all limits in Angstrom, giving 80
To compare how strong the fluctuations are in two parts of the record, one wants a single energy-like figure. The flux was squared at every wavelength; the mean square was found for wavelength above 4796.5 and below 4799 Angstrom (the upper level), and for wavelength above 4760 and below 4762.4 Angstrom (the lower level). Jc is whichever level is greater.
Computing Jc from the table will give 40.8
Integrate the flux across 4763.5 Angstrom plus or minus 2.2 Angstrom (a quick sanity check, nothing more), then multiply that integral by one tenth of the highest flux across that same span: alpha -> 20.3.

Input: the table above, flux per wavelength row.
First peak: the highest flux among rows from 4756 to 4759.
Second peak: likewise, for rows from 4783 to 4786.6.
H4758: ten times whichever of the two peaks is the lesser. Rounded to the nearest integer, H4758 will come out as 67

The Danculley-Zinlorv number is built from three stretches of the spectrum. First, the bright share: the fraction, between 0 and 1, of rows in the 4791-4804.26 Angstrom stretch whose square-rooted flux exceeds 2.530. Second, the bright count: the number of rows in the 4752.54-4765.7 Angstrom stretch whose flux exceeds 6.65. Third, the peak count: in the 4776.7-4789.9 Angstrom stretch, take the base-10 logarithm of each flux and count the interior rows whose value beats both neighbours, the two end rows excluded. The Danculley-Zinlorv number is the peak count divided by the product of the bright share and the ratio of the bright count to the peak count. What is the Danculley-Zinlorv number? 3.4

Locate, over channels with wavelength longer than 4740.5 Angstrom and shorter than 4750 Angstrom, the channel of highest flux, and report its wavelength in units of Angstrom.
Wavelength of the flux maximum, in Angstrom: 4748.72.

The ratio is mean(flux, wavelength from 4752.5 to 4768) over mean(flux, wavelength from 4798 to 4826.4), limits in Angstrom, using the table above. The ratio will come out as 1.03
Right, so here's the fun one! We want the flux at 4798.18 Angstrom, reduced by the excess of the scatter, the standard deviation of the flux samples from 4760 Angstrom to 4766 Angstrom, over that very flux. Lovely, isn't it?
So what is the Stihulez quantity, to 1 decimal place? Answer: 12.3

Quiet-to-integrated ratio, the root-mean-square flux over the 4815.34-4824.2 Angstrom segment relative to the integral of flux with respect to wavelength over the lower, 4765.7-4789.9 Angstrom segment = 0.040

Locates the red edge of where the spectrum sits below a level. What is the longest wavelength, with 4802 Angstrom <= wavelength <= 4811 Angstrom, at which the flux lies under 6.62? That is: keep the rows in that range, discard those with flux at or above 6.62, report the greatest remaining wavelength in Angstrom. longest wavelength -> 4810.35 Angstrom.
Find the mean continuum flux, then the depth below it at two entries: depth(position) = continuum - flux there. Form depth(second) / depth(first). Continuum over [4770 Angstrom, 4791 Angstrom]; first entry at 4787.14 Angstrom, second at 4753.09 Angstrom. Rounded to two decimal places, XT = 0.76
